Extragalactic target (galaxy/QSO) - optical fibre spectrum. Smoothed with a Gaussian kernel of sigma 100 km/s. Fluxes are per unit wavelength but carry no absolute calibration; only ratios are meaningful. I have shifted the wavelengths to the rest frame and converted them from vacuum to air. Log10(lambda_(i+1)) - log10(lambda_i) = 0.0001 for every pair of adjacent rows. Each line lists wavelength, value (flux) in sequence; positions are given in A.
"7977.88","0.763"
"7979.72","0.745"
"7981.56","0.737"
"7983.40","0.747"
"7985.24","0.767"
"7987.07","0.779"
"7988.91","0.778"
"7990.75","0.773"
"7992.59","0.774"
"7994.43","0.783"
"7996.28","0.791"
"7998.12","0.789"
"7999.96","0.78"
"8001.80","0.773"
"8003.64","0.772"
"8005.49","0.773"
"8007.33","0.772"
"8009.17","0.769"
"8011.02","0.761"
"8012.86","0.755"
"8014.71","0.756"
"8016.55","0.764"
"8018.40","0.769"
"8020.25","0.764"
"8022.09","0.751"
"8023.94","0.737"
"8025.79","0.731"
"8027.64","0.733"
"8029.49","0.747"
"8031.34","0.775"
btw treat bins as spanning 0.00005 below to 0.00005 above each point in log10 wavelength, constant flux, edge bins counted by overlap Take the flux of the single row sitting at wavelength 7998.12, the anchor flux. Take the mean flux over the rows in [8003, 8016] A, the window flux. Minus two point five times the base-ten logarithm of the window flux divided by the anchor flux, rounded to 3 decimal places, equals 0.033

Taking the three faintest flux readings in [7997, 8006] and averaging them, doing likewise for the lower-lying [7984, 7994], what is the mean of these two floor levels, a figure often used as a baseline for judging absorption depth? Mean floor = 0.772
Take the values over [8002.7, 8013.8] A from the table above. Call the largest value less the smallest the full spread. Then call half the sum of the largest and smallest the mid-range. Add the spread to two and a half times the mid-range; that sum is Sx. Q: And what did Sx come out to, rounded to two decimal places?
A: 1.93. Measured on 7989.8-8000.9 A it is 1.97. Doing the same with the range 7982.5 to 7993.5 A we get 1.94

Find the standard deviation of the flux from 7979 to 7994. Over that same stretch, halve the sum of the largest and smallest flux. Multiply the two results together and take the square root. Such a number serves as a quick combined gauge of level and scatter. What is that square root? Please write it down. 0.11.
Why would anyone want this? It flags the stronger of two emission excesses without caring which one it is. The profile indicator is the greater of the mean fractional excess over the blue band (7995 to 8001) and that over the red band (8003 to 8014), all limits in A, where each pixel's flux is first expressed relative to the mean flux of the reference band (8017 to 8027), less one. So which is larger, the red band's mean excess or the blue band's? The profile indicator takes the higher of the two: 0.048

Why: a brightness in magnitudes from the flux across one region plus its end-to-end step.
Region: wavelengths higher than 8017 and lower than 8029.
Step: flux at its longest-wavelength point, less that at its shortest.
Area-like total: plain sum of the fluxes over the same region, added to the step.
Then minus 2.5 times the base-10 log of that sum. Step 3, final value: -1.62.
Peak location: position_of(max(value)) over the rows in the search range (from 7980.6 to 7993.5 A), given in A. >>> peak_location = 7987.07 A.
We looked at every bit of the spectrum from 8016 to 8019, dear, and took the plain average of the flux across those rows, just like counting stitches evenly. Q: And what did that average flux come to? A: 0.766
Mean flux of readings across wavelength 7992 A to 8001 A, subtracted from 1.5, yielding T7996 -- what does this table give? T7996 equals 0.717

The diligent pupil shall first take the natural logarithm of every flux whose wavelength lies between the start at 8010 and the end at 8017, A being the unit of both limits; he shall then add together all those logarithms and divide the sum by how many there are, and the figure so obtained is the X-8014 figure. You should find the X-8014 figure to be -0.276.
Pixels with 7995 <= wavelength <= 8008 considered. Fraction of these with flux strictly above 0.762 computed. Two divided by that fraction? 2.0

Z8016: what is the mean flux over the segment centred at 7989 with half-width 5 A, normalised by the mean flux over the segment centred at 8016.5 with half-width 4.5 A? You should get 1.017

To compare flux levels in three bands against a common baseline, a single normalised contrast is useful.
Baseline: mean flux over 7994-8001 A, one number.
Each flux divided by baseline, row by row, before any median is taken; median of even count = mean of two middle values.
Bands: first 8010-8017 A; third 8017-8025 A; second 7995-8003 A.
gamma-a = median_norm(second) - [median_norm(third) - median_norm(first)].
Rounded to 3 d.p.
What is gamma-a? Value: 1.000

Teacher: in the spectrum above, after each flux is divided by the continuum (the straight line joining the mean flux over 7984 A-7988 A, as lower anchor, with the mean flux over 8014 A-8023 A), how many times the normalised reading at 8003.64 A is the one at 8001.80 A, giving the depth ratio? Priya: 1.000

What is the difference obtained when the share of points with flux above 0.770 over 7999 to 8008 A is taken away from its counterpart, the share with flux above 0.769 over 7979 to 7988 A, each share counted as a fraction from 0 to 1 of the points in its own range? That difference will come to -0.8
